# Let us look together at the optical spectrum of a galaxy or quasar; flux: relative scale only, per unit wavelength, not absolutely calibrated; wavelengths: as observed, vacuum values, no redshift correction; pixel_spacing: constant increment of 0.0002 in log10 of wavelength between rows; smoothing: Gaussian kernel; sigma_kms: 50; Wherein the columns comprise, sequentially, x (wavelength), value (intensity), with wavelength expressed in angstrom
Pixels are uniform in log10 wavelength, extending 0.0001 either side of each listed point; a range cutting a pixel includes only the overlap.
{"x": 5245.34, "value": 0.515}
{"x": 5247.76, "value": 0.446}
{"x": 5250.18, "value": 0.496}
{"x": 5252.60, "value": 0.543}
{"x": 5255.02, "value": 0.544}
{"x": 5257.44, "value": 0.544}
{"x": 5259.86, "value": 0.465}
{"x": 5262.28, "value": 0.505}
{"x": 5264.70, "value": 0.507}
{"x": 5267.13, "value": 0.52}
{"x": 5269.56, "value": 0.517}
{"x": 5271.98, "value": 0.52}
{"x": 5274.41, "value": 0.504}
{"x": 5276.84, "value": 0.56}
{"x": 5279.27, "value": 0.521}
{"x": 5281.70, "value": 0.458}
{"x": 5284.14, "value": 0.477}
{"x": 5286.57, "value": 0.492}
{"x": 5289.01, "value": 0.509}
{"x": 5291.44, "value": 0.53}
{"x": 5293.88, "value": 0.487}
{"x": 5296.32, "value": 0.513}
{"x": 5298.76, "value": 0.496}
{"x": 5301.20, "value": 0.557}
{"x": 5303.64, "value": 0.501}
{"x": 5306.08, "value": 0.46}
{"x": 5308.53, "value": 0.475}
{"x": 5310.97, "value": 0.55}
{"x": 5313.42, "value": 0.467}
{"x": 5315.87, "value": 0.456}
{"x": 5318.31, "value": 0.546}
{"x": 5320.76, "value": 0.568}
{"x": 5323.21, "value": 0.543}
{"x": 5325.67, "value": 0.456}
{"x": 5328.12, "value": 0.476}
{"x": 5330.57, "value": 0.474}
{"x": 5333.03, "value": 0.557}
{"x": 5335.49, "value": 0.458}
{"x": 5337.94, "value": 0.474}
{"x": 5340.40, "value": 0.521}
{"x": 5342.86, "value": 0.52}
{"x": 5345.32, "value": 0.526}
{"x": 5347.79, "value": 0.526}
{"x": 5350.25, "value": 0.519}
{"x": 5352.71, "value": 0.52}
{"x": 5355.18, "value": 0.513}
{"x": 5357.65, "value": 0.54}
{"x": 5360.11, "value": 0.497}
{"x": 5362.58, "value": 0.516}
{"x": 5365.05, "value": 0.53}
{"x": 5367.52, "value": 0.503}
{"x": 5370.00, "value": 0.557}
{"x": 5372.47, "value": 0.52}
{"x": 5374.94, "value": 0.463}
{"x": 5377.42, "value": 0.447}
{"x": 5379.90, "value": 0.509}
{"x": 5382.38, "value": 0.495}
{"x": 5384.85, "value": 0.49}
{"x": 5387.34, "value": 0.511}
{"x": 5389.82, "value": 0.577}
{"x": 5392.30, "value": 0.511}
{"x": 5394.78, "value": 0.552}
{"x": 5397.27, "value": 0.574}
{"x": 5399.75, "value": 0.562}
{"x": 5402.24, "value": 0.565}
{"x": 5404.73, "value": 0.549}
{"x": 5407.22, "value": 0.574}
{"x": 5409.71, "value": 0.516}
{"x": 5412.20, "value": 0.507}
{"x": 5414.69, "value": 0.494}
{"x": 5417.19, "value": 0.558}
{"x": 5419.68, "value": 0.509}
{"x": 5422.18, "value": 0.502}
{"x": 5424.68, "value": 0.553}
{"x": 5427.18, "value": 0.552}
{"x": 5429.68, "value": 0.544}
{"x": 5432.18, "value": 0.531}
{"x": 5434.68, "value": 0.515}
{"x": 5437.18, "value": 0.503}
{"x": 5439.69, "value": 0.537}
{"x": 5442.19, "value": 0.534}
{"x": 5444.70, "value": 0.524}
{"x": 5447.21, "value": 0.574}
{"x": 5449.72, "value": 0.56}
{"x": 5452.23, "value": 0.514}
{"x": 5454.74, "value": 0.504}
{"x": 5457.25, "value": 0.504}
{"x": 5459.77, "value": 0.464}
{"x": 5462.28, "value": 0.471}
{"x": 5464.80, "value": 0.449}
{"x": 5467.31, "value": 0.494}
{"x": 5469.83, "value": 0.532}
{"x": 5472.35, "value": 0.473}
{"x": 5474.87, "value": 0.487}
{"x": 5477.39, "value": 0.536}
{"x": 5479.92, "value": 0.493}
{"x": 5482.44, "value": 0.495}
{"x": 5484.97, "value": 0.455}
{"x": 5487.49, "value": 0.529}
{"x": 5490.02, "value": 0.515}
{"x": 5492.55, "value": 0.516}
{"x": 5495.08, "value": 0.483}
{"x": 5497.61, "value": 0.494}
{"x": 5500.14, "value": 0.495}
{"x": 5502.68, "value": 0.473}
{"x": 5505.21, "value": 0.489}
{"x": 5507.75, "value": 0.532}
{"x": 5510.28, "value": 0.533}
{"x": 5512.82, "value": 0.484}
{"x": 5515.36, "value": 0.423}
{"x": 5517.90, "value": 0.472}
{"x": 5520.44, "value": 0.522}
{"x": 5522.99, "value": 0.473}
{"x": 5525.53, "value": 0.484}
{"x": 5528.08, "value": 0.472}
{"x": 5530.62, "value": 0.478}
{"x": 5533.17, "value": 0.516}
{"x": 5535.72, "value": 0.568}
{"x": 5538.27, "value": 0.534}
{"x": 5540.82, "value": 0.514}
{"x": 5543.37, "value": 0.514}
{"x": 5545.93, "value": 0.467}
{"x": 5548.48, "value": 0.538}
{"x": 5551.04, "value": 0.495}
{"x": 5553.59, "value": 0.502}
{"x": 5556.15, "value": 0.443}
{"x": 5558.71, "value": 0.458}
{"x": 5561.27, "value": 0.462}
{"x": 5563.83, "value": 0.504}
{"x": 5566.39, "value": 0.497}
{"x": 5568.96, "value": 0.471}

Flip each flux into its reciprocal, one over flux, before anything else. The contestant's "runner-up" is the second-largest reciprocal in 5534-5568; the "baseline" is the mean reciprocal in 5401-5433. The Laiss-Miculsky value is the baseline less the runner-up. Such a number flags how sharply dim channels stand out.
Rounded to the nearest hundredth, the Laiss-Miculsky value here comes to -0.31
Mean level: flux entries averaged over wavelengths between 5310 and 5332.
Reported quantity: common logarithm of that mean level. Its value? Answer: -0.298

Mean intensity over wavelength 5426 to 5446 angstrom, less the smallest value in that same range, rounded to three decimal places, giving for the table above 0.027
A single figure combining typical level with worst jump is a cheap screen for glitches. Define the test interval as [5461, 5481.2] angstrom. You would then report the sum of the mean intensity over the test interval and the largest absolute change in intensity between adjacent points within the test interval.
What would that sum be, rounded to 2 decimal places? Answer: 0.55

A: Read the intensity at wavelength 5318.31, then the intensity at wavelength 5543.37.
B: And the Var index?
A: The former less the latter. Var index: 0.03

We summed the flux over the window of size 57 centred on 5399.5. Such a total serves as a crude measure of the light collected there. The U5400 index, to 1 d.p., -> 12.1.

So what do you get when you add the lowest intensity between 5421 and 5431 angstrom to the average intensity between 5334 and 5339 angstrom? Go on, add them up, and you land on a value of 0.97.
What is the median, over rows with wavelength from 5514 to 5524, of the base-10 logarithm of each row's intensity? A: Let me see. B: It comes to -0.326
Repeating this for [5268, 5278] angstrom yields -0.285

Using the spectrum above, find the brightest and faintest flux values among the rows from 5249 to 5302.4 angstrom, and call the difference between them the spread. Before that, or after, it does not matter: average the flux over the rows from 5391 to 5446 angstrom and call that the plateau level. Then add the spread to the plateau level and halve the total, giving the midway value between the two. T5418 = 0.318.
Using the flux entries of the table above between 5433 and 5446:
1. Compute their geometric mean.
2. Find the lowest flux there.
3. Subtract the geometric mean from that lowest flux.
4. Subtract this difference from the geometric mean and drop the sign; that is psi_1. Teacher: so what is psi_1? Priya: 0.542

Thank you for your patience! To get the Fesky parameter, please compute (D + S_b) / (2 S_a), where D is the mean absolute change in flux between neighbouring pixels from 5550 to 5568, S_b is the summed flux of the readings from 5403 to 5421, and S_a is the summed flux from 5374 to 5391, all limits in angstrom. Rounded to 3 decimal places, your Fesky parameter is 0.534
